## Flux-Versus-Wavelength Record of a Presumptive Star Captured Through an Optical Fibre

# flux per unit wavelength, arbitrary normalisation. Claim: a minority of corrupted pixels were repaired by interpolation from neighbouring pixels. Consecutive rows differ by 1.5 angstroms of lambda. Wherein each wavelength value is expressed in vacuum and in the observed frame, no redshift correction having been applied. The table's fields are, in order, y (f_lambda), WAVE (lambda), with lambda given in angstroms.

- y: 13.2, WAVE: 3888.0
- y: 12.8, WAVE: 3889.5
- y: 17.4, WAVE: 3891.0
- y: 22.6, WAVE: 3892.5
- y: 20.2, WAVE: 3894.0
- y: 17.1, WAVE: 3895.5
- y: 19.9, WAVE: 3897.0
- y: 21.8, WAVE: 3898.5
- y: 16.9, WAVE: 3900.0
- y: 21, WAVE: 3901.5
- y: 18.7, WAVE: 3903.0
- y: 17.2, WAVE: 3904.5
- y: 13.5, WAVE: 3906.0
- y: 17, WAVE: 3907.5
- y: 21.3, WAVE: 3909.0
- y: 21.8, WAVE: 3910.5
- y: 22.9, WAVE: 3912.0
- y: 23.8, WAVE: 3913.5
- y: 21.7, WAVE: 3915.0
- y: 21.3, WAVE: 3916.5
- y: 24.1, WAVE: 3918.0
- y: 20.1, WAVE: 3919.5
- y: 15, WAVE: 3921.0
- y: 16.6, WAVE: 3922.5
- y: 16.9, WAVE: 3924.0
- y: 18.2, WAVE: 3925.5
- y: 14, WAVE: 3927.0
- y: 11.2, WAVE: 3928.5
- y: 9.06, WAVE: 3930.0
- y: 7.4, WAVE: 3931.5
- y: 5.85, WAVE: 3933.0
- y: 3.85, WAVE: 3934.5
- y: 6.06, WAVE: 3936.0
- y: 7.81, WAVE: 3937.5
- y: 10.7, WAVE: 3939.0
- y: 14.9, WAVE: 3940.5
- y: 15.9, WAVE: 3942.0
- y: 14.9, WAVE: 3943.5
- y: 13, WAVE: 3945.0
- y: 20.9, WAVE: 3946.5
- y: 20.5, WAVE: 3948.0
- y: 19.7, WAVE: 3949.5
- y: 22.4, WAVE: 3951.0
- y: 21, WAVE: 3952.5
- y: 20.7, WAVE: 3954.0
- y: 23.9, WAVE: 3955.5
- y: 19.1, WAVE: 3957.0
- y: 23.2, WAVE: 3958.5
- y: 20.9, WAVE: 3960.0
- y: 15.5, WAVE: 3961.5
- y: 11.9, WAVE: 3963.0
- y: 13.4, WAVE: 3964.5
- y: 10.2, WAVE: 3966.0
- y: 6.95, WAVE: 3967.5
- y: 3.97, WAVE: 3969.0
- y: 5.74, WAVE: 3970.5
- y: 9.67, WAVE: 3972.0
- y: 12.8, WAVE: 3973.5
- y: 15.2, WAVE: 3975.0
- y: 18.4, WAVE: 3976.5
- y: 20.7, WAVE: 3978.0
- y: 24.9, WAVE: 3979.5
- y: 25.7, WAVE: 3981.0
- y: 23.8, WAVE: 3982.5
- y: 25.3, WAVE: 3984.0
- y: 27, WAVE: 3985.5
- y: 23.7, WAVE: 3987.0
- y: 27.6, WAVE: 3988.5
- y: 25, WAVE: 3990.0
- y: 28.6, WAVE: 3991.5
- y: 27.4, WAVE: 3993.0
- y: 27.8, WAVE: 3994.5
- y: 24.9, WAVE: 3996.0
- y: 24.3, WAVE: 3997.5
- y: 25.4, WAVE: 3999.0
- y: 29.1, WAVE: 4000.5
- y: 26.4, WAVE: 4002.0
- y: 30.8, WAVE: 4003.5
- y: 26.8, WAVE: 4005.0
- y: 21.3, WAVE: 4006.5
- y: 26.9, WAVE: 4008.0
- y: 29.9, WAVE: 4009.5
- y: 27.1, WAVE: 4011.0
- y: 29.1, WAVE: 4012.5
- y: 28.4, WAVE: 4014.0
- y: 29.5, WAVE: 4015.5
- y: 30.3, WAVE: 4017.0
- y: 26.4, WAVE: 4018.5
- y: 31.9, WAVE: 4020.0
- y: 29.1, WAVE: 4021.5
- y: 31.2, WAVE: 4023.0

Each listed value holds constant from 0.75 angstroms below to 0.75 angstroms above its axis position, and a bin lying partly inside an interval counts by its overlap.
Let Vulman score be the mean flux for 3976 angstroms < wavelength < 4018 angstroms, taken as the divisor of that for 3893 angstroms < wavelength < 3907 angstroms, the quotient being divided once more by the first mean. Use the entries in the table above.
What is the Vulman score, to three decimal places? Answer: 0.027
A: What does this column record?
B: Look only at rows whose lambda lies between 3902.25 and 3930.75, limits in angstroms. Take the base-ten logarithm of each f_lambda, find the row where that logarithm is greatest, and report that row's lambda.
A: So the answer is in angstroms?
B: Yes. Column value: 3918.0 angstroms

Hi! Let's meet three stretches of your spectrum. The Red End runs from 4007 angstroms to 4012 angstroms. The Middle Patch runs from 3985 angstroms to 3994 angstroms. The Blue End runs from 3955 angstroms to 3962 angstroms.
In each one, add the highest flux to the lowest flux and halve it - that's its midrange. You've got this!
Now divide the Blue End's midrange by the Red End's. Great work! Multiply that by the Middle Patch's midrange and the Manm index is 18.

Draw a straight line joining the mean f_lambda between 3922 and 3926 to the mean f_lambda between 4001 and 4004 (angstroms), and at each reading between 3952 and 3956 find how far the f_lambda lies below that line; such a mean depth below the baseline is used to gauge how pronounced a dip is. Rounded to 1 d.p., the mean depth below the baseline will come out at -0.3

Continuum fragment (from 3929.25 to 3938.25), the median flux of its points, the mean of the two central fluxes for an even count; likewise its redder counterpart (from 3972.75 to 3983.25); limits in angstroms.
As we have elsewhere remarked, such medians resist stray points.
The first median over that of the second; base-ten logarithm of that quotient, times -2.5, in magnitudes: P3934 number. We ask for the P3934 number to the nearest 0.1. 1.2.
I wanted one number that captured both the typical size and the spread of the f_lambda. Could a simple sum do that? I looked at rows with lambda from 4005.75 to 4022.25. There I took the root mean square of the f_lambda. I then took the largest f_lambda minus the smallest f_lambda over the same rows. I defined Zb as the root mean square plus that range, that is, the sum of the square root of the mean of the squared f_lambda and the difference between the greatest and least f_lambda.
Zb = 39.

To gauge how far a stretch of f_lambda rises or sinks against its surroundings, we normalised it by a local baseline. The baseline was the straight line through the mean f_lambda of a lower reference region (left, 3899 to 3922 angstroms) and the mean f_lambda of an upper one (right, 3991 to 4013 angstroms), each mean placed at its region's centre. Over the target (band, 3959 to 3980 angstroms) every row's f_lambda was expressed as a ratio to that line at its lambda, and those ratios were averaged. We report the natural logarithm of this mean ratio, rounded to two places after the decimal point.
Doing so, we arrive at -0.59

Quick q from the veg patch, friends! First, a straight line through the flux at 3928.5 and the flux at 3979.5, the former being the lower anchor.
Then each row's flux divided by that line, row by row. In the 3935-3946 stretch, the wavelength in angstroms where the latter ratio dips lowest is 3936.0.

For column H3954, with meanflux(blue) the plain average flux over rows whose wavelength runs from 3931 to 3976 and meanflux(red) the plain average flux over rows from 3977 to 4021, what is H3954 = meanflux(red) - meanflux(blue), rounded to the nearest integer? 13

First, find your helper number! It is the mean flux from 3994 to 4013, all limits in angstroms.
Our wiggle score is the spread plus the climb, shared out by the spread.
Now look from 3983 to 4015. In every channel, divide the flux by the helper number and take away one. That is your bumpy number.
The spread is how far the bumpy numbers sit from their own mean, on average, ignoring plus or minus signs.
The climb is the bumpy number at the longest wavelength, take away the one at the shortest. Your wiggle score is 2.8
